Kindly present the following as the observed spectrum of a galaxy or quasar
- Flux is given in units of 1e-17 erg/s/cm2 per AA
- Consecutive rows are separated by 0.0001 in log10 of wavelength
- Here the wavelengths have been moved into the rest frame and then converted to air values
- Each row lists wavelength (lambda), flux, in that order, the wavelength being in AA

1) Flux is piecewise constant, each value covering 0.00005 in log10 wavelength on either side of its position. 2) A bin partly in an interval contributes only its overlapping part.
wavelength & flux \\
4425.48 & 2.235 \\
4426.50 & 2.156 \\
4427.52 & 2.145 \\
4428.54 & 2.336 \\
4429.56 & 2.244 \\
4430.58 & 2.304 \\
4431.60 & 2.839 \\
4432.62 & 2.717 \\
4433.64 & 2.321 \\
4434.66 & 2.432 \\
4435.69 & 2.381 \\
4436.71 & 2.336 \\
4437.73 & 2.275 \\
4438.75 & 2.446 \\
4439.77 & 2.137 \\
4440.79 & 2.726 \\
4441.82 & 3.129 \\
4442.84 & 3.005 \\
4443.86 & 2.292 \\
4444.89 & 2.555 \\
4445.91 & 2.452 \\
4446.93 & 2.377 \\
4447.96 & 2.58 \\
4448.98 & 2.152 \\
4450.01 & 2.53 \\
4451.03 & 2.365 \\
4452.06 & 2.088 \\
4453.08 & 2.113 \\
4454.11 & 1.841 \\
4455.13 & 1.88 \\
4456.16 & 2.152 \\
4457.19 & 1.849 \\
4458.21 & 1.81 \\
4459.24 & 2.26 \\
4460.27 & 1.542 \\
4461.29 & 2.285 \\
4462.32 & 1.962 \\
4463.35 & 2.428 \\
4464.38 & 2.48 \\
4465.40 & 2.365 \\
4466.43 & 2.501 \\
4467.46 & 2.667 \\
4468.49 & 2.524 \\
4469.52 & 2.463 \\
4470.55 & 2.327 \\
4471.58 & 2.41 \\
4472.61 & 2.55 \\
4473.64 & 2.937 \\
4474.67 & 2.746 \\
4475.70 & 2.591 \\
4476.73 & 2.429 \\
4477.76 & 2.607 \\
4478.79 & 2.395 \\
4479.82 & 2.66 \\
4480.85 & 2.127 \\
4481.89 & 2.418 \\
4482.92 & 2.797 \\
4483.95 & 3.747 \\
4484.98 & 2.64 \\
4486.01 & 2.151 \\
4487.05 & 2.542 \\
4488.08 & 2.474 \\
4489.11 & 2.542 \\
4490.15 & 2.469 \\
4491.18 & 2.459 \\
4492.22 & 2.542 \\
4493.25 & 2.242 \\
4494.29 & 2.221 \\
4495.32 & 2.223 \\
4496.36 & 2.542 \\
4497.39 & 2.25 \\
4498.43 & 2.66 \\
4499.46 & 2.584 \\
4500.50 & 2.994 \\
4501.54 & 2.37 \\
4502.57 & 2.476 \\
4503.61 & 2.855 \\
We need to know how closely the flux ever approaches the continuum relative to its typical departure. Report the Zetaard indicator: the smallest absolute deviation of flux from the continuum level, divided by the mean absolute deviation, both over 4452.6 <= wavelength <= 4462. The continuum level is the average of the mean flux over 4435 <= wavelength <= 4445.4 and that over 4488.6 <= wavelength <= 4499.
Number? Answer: 0.37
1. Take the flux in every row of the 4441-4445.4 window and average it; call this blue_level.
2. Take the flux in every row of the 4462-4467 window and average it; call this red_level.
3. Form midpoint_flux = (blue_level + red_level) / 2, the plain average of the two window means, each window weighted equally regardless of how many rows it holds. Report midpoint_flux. 2.55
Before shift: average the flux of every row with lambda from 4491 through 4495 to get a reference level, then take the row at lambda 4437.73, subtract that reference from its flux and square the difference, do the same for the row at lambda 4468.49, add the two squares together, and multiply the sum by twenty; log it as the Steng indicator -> 0.7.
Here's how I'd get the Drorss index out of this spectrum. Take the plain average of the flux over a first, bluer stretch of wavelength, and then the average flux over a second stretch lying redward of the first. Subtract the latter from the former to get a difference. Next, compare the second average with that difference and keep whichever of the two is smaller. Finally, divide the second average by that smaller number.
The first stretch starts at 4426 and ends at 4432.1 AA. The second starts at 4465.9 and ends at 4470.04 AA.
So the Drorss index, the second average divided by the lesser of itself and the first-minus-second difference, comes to -13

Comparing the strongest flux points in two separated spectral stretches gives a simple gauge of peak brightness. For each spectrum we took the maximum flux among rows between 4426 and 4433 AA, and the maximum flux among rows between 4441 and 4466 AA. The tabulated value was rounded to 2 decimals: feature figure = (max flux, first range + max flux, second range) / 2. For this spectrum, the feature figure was 2.98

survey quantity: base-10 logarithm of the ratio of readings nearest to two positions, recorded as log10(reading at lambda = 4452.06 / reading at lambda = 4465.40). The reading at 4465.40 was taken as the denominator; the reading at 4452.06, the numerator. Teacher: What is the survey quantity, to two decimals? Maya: -0.05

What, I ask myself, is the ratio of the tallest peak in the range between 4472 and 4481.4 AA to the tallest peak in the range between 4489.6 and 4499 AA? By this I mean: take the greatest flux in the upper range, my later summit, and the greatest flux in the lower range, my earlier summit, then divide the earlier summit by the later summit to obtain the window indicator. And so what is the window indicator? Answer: 1.10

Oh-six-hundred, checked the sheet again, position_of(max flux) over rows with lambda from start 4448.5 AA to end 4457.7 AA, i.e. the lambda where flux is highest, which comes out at 4450.01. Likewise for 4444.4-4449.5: 4447.96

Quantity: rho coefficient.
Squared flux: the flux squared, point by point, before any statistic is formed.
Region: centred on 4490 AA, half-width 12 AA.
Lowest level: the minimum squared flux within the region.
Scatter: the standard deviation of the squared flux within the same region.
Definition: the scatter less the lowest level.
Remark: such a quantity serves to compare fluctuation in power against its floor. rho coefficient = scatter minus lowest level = -2.6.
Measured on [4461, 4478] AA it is -2.8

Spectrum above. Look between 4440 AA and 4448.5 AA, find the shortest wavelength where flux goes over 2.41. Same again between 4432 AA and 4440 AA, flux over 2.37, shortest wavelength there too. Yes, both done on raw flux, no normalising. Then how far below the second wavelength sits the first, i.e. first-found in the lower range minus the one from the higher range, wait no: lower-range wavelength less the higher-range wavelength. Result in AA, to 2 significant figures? -8.2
